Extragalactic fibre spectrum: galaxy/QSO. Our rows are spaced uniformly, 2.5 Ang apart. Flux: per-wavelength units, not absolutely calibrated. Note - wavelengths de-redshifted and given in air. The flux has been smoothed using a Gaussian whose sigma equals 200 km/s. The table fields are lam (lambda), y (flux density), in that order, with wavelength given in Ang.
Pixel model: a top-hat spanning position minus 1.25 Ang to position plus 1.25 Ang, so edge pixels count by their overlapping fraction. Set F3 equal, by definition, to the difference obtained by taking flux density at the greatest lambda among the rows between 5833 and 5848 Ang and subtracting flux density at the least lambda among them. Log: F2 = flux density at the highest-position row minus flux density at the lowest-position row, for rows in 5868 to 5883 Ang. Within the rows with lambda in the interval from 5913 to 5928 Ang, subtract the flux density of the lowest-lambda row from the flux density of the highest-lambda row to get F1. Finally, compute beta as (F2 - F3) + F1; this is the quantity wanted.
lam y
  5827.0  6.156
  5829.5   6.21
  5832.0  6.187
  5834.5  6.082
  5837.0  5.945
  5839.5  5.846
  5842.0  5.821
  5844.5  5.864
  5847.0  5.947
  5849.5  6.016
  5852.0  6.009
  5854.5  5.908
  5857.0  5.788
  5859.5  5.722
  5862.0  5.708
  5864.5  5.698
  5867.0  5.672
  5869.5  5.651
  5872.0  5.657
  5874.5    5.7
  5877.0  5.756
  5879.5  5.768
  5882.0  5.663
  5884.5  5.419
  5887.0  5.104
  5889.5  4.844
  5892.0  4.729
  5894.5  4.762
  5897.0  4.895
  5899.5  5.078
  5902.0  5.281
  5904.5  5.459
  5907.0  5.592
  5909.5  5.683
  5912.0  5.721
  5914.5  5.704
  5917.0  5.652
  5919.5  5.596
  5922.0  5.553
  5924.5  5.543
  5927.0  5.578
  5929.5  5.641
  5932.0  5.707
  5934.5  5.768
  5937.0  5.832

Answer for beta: 0.0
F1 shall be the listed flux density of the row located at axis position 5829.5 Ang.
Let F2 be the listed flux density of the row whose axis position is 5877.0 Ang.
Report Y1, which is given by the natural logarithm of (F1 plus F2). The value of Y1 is 2.48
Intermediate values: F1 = 6.21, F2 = 5.756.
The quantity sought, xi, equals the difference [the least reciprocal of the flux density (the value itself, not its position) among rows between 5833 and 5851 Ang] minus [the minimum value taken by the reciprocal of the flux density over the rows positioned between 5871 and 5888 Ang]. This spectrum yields -0.0090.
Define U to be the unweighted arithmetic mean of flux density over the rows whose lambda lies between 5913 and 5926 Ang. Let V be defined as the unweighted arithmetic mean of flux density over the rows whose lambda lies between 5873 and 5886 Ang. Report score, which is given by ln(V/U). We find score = 0.01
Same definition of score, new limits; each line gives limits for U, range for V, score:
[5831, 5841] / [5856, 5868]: -0.05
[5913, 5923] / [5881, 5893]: -0.09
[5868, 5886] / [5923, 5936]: 0.00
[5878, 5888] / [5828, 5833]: 0.12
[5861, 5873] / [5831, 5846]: 0.05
